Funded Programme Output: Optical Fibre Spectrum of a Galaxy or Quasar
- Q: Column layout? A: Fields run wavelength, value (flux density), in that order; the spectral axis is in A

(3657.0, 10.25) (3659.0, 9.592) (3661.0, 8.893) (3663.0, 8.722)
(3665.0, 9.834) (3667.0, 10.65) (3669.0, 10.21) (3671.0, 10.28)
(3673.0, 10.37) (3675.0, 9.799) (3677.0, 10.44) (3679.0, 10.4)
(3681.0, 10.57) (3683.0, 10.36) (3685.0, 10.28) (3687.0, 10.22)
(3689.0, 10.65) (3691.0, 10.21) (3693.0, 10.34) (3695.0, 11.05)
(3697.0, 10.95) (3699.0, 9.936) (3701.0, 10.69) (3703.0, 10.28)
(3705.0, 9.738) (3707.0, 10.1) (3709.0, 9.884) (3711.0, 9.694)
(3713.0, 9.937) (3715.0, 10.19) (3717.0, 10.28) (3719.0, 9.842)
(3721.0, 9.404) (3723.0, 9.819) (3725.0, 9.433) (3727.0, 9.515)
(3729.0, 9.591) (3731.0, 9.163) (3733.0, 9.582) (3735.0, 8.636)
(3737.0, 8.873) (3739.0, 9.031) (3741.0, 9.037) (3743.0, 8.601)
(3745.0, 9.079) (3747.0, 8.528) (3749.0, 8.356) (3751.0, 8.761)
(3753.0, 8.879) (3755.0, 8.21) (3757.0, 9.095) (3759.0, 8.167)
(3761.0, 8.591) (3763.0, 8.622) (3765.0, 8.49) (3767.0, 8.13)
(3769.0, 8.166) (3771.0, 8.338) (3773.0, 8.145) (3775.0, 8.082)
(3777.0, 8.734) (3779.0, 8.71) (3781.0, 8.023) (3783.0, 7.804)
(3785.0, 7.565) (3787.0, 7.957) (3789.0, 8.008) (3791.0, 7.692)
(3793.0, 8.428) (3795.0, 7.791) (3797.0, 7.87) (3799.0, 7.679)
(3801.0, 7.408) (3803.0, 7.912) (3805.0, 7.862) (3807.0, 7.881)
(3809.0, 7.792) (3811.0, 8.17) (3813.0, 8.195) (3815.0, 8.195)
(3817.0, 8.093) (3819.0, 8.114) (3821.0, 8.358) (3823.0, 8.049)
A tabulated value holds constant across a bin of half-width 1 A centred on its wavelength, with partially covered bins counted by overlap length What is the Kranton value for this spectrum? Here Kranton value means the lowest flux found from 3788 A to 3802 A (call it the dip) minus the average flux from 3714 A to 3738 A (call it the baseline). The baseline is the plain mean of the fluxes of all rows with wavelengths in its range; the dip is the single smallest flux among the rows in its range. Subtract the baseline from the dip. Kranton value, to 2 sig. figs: -2.1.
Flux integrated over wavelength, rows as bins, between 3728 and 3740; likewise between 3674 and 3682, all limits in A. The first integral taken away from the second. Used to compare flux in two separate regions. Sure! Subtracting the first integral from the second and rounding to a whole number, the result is -27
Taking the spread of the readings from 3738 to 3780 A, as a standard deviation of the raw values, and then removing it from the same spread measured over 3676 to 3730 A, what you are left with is 0.10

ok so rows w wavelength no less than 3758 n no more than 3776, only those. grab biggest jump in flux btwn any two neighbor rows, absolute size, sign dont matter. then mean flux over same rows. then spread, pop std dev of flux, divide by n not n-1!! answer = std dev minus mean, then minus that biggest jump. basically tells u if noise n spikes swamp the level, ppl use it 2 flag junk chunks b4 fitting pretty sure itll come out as -8.5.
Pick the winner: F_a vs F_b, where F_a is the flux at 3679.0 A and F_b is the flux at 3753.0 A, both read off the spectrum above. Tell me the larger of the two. 10.4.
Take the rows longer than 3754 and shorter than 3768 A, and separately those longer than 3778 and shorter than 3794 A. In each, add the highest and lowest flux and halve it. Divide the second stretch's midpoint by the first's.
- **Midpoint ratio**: 0.94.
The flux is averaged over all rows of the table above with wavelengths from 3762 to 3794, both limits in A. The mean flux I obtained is 8.2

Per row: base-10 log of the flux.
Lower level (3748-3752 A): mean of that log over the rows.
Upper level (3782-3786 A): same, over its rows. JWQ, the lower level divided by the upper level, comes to 1.05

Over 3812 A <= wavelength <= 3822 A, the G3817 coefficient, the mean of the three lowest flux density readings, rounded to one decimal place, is 8.1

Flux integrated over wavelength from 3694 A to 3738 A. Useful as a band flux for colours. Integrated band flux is 433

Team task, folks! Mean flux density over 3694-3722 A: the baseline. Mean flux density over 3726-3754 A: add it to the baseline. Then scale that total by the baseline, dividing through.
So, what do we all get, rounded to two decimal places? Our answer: 1.88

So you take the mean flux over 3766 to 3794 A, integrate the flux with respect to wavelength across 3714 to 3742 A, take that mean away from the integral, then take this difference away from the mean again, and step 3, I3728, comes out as -249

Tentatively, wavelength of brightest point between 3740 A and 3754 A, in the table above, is 3745.0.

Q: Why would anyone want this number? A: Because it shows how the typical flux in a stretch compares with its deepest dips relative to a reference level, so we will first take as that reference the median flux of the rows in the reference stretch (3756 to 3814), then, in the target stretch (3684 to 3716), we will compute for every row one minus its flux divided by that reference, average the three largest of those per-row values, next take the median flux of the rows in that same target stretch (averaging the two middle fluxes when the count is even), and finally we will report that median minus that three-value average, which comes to 10.4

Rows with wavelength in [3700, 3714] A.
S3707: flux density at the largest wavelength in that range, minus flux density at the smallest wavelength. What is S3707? -0.8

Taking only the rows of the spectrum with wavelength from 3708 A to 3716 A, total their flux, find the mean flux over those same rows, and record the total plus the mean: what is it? 49.6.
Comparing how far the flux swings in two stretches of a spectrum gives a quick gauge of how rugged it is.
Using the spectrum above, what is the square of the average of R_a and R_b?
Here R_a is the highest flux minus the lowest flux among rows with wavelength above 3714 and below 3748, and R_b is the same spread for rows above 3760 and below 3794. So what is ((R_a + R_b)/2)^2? 2.1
